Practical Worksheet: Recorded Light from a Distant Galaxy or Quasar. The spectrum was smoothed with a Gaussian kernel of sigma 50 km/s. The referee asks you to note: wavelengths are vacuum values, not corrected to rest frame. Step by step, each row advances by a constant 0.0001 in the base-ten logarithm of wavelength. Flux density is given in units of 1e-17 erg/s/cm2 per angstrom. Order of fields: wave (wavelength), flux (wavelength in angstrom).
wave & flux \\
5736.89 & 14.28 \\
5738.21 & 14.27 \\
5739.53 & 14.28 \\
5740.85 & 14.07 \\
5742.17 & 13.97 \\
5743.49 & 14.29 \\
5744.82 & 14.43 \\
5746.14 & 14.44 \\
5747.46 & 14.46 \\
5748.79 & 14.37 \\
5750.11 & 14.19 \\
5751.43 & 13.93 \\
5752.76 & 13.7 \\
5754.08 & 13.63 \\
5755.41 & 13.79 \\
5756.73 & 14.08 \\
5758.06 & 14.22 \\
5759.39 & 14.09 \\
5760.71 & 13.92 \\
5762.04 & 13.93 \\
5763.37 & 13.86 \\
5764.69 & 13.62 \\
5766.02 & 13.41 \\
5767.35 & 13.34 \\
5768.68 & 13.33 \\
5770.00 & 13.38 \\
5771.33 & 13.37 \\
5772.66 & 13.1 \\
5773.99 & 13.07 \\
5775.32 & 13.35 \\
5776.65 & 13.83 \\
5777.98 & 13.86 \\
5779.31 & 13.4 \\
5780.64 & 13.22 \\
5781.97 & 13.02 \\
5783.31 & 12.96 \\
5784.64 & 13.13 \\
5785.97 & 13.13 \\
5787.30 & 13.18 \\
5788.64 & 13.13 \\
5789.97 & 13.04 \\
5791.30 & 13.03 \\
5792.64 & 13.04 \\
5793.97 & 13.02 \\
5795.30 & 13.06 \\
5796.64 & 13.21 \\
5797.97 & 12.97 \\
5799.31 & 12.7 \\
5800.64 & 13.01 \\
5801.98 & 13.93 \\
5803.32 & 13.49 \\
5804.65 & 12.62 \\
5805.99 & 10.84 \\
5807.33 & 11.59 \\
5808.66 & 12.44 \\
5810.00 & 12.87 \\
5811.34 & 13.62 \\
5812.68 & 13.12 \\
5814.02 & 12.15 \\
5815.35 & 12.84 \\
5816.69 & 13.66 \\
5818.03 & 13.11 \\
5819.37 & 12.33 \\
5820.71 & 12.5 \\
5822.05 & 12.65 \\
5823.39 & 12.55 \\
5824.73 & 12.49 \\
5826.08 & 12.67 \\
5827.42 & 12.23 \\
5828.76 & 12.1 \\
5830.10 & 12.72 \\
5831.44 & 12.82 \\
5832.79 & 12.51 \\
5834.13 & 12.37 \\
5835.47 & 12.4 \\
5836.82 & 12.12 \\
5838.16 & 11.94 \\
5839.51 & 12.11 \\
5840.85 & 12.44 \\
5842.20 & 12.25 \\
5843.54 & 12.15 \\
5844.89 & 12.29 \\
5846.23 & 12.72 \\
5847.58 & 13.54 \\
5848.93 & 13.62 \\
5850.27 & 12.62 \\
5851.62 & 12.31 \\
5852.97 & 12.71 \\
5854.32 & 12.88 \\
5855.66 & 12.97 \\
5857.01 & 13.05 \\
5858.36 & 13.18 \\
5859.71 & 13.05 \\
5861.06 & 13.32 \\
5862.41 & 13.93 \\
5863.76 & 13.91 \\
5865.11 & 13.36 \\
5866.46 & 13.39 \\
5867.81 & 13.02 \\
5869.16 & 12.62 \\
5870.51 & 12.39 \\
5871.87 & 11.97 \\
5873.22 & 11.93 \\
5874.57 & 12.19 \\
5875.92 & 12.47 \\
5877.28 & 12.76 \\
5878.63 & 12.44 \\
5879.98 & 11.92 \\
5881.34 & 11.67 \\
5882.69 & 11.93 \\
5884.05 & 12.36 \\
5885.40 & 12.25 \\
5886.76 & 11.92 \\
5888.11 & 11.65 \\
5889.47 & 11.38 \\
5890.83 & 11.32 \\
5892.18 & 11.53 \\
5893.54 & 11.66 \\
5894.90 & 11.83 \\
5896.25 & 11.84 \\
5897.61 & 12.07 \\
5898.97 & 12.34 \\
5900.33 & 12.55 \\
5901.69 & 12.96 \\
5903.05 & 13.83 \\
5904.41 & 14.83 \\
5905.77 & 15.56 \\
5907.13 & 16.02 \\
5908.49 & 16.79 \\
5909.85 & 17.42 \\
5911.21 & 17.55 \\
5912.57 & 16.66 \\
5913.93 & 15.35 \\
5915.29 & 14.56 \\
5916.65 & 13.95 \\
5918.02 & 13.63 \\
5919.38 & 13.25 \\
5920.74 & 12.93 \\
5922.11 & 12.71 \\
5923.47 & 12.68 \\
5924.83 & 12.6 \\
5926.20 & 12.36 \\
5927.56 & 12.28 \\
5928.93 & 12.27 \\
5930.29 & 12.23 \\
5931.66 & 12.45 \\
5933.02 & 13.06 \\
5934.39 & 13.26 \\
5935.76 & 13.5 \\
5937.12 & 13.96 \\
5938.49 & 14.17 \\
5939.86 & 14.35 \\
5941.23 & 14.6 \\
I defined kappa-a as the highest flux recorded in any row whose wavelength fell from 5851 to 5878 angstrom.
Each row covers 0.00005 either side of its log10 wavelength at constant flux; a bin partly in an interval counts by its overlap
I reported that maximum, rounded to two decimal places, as 13.93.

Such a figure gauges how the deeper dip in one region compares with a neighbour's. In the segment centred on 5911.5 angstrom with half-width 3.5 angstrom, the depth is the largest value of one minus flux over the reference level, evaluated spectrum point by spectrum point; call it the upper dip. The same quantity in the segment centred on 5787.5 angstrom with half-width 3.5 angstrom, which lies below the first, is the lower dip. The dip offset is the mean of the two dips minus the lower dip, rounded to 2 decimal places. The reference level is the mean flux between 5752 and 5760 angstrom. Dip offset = -0.08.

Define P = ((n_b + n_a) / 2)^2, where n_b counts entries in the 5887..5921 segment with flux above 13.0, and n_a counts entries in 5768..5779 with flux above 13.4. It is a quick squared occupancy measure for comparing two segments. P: 56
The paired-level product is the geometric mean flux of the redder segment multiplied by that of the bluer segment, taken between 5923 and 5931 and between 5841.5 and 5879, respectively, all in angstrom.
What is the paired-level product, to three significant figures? 159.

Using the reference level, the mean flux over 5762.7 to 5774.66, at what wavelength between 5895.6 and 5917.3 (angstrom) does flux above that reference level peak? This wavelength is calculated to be 5911.21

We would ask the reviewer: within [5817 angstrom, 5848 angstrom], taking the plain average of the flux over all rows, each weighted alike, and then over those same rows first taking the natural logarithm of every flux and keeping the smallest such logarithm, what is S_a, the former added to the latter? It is 15.0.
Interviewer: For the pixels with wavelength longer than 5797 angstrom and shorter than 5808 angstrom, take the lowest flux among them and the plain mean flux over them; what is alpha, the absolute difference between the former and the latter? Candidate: 1.8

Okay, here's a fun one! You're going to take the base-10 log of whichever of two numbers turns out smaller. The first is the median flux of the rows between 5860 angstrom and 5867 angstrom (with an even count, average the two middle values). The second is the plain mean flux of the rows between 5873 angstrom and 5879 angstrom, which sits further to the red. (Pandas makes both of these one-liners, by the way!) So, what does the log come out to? 1.09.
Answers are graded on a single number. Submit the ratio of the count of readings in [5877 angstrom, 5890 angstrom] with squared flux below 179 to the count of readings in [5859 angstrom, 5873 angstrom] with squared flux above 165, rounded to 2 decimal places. 1.43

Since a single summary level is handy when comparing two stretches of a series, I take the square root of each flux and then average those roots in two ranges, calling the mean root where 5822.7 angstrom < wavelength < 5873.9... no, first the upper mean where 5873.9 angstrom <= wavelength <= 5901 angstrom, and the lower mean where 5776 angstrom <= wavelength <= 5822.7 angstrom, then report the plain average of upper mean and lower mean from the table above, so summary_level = 3.53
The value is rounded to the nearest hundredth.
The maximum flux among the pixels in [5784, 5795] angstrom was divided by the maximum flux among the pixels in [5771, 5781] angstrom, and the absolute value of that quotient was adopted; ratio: 0.95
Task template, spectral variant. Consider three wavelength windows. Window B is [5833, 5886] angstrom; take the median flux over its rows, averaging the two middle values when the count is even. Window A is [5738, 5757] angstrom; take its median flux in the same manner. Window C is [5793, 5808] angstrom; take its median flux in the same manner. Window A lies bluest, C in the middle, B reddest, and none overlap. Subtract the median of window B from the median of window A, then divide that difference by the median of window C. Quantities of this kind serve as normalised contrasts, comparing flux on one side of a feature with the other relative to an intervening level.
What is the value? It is 0.13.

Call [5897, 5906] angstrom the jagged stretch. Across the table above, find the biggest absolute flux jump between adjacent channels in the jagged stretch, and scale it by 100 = 100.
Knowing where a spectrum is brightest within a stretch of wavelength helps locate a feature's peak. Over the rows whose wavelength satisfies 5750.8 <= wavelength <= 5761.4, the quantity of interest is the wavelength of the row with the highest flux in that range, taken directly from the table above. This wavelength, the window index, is 5758.06 angstrom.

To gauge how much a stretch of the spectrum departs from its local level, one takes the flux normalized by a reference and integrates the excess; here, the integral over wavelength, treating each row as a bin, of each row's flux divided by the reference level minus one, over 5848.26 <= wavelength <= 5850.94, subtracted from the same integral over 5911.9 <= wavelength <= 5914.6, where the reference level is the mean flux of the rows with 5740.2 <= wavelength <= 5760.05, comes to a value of 0.55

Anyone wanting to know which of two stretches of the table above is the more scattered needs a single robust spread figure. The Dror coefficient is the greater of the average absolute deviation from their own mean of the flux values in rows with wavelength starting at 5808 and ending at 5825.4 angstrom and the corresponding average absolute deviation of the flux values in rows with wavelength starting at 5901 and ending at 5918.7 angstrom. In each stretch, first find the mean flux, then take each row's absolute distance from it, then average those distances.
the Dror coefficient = 1.25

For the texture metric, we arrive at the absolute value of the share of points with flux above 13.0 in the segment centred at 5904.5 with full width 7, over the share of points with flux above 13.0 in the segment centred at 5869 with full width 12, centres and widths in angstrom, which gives 1.8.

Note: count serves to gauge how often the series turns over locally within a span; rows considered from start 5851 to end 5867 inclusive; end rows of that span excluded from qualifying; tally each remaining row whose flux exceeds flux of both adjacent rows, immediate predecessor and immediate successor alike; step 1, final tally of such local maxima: 2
